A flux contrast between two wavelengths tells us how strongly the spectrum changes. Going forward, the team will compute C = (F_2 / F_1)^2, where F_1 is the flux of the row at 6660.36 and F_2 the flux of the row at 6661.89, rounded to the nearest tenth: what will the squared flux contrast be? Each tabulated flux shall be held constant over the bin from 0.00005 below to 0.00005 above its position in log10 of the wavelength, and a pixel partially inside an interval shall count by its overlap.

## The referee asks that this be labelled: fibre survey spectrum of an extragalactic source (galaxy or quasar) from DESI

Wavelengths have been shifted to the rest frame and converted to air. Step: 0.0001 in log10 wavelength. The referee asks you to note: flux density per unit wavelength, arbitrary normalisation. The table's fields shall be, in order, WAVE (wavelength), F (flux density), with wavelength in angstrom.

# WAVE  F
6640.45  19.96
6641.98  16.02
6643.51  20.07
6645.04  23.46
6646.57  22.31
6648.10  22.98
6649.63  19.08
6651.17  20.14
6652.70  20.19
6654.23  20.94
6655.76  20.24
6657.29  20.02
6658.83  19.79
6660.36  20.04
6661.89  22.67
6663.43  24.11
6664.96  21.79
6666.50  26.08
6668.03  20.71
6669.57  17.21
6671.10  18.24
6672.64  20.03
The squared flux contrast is 1.3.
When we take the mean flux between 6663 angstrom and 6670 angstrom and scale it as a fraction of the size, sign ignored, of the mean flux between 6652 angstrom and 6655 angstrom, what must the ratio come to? 1.07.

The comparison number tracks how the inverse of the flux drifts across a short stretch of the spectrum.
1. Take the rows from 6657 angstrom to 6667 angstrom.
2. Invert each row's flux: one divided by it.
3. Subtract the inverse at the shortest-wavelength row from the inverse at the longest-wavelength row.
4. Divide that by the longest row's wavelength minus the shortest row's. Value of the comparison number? -0.0013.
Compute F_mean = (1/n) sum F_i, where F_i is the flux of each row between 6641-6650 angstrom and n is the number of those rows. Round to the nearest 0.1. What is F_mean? 20.7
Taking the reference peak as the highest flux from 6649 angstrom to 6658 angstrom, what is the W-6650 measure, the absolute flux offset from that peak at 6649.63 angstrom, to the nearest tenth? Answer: 1.9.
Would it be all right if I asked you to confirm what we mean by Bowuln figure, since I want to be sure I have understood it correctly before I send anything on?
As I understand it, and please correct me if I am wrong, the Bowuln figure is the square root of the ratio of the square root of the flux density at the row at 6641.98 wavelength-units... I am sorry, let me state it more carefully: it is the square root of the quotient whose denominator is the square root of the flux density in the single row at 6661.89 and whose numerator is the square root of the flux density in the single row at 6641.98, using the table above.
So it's 0.917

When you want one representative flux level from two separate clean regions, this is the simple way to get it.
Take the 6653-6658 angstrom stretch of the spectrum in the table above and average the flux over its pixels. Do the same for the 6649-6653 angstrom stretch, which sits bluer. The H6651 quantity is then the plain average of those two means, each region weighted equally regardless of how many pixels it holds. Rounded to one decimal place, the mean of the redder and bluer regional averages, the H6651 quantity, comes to 20.1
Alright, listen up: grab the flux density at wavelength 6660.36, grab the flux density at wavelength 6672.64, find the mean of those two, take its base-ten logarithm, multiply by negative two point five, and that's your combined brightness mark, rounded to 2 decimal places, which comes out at -3.25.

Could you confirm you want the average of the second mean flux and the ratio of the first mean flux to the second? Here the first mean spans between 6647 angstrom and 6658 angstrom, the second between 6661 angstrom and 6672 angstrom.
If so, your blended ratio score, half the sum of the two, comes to 11.2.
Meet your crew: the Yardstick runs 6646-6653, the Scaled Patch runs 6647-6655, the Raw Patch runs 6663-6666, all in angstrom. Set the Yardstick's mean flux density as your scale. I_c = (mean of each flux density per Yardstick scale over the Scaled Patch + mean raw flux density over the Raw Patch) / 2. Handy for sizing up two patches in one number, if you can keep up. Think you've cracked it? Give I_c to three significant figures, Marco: 12.0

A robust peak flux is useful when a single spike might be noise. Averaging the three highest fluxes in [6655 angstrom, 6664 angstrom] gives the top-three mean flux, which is 22.3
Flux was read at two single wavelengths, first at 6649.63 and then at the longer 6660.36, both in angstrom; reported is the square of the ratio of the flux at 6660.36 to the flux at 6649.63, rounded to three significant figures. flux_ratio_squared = 1.10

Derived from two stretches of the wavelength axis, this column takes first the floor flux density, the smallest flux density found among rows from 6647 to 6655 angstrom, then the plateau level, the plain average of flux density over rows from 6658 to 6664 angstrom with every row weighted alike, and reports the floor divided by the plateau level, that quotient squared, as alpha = 0.78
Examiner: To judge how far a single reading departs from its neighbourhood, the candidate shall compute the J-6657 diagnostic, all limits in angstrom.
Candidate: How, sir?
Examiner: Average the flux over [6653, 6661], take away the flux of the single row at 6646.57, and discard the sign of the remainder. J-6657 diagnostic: 2.1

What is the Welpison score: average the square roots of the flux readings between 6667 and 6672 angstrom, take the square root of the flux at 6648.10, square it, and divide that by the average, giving 5.3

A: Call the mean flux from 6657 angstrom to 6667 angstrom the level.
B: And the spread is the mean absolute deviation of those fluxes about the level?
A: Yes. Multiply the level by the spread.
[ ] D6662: 42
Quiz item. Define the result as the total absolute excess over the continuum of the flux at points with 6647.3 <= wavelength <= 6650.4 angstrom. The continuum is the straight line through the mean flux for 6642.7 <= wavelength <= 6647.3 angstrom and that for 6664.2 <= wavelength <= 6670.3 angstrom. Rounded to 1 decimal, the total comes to 3.9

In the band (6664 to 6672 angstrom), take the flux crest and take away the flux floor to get 8.9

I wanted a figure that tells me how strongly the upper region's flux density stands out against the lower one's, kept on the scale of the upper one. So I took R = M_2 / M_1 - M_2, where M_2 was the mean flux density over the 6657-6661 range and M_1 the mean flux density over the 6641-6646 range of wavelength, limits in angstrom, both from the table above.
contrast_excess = -18.9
